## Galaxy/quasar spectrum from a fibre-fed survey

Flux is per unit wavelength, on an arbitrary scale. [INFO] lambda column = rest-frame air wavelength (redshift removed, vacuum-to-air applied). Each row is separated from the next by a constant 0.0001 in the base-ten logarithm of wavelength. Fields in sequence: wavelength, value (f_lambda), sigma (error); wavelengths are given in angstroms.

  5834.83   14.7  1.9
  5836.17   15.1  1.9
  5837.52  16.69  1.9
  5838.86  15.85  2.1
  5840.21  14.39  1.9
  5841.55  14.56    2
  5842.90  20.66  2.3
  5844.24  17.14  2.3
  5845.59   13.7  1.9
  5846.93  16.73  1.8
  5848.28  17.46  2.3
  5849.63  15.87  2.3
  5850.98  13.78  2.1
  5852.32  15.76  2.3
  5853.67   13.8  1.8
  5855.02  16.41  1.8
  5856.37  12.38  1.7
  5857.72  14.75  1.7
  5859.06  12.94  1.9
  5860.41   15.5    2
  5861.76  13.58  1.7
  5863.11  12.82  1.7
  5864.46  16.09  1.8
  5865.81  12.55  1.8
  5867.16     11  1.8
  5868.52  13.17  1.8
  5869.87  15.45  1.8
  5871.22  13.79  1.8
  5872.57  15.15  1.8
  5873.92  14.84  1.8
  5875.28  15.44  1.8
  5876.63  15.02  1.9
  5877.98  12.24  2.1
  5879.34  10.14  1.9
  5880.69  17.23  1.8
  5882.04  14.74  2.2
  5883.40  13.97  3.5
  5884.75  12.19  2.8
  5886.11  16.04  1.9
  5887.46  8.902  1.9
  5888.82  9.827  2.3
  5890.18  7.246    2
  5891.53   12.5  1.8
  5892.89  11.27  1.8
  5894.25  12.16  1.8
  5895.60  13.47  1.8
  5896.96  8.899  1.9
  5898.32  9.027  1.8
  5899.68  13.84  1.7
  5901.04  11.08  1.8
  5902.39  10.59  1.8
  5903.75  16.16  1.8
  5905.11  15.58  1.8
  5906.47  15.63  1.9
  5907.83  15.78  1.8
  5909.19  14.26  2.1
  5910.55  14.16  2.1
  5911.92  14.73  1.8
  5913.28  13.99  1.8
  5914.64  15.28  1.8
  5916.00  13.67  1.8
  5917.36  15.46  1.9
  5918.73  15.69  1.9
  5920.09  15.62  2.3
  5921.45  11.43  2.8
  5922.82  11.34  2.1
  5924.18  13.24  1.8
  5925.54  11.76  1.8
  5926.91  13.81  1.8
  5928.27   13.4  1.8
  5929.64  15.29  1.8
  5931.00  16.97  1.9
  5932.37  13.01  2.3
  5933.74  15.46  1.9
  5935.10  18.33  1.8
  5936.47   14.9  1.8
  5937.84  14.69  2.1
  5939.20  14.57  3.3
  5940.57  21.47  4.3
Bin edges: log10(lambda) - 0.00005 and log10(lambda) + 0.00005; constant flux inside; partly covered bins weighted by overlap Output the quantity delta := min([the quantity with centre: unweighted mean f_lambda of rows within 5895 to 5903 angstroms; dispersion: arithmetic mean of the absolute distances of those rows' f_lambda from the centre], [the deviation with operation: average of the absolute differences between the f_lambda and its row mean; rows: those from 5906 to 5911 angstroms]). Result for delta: 0.7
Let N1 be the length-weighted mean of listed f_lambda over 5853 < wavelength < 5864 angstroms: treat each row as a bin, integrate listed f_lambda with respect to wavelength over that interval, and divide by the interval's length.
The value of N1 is 14.1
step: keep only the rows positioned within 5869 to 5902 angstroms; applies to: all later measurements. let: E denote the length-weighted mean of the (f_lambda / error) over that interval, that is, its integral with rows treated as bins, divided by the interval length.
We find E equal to 6.57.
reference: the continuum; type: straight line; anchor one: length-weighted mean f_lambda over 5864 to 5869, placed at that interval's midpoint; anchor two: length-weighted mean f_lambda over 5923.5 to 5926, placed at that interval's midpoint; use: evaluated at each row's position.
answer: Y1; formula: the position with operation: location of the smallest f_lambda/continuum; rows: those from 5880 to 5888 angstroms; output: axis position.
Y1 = 5887.46 angstroms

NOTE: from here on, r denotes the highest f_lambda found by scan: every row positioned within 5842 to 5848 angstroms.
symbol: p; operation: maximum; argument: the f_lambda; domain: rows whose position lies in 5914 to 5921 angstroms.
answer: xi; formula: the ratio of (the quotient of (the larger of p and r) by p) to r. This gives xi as 0.064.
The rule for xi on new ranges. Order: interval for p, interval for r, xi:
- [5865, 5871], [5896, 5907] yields 0.065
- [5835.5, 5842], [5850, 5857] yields 0.061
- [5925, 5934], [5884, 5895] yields 0.062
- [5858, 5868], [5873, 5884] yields 0.062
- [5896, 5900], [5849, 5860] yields 0.072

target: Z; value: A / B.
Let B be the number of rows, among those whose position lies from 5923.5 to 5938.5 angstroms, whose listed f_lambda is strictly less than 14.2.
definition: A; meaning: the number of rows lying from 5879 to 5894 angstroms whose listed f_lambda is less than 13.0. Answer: 1.4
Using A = 7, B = 5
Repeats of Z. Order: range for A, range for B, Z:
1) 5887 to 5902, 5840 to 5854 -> 3.0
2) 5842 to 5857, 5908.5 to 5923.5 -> 0.2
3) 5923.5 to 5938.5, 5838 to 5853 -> 0.5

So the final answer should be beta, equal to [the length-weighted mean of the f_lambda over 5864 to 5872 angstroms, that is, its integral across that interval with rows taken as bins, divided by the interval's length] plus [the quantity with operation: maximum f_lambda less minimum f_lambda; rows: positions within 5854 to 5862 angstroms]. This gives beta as 18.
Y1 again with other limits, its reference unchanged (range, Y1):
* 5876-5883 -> 5879.34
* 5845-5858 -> 5856.37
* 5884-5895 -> 5890.18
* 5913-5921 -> 5916.00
